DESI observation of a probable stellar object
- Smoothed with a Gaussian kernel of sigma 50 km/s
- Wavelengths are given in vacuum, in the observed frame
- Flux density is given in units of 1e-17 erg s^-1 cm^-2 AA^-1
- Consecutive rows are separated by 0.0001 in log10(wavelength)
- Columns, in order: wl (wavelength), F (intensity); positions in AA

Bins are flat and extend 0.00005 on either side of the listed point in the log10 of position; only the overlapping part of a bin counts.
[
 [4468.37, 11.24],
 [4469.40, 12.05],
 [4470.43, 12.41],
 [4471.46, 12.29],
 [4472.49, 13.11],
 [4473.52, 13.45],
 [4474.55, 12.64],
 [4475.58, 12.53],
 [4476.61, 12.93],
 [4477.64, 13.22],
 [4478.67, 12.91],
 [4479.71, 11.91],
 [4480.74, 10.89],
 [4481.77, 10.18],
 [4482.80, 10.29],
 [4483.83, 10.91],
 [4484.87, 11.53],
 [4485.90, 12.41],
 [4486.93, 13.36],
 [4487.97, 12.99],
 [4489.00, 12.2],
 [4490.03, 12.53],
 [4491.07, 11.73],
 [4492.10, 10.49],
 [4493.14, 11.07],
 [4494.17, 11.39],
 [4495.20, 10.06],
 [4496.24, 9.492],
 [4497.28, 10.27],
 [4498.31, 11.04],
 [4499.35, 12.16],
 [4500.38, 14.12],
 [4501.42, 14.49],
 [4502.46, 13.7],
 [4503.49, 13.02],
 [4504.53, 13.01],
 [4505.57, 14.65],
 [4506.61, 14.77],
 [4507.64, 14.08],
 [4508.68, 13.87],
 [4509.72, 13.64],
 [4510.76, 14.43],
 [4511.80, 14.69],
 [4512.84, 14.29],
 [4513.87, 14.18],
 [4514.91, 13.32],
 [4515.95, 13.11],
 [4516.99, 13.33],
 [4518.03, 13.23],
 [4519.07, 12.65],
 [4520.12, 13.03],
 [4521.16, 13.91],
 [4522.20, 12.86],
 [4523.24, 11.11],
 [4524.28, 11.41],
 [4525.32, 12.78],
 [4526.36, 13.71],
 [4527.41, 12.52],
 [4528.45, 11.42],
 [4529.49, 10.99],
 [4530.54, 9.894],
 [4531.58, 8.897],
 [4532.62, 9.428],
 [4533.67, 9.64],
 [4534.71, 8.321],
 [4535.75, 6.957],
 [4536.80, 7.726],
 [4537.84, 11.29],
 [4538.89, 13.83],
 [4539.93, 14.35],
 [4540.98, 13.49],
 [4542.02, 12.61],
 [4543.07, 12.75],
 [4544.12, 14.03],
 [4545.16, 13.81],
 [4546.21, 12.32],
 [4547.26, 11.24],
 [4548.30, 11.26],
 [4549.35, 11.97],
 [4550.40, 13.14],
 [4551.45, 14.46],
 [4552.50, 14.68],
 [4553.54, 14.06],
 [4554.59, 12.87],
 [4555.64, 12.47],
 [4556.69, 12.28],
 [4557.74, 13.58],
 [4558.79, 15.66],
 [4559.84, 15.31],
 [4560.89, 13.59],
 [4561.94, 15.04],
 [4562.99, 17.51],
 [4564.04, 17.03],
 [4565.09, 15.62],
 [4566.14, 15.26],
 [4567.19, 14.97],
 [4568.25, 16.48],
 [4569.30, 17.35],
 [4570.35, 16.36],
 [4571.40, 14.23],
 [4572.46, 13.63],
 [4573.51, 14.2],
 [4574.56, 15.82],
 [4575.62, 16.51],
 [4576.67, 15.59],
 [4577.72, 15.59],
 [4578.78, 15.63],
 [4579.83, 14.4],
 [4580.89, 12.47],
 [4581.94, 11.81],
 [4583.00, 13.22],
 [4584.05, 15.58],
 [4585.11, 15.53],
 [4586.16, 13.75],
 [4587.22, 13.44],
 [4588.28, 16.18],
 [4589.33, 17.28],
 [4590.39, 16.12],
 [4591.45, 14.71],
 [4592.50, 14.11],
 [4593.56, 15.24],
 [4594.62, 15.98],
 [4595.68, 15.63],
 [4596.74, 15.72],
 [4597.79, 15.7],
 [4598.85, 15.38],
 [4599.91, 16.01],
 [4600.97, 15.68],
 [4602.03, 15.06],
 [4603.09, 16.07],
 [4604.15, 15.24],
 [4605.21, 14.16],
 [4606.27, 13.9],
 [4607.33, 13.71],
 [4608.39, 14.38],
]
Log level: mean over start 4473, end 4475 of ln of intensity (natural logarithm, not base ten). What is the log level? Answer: 2.57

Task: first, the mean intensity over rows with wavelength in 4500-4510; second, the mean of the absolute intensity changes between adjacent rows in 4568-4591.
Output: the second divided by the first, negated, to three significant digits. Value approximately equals -0.0791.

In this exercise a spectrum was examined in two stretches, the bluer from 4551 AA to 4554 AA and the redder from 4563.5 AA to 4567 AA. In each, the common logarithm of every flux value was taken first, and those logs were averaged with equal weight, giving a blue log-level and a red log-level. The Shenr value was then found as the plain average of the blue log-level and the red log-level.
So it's 1.18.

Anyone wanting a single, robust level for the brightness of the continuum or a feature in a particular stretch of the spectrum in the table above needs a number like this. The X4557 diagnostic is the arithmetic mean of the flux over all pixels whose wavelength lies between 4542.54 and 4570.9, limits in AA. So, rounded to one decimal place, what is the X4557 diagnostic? 14.3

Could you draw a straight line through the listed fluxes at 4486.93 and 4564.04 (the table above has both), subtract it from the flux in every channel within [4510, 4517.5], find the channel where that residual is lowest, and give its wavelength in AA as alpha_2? 4515.95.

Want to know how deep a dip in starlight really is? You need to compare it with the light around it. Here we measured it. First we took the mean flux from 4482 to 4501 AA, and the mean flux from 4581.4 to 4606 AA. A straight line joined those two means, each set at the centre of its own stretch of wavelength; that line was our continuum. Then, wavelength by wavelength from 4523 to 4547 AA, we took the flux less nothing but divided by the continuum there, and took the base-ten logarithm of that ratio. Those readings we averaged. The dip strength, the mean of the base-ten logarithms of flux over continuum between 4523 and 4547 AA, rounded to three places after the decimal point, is -0.065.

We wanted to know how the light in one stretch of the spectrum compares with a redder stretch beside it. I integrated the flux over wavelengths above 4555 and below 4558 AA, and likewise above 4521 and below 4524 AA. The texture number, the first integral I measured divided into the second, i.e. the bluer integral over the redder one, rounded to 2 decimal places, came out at 0.98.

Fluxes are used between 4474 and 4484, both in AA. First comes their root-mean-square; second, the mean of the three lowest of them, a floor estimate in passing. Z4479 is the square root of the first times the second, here 11.1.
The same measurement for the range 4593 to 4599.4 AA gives 15.5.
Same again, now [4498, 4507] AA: 12.8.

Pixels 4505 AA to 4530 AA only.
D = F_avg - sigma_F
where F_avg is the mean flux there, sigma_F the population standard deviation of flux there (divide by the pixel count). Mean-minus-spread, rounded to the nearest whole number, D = 12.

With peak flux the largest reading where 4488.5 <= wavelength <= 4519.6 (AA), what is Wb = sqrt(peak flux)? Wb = 3.84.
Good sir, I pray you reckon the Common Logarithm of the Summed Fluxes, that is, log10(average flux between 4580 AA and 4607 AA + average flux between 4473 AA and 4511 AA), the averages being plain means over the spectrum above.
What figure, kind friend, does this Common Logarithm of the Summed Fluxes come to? 1.44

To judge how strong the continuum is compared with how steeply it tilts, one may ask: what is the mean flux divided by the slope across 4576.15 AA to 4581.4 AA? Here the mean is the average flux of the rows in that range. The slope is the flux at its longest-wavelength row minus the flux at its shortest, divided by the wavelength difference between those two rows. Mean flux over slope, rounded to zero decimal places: -20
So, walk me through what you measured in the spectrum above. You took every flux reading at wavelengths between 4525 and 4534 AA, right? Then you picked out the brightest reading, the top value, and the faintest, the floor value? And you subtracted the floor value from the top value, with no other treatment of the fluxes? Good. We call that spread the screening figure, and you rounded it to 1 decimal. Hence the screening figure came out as 4.8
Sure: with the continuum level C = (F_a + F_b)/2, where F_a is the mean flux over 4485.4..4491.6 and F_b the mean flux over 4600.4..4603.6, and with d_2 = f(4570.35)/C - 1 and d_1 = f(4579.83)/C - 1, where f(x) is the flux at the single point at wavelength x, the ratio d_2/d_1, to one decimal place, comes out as 6.9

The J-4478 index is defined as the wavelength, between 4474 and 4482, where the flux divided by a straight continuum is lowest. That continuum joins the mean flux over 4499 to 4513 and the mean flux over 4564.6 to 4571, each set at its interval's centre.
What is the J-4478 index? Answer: 4481.77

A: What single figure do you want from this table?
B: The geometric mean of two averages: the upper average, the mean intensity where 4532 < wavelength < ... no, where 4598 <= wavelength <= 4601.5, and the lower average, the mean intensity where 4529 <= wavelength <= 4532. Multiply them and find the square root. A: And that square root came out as 12.5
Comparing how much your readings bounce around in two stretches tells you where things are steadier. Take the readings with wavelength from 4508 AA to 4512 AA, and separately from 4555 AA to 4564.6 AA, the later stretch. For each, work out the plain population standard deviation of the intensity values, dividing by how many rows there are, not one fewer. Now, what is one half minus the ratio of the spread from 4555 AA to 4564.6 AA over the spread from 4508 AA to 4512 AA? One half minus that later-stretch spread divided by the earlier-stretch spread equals -3.7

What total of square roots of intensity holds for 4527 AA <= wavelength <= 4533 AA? 19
